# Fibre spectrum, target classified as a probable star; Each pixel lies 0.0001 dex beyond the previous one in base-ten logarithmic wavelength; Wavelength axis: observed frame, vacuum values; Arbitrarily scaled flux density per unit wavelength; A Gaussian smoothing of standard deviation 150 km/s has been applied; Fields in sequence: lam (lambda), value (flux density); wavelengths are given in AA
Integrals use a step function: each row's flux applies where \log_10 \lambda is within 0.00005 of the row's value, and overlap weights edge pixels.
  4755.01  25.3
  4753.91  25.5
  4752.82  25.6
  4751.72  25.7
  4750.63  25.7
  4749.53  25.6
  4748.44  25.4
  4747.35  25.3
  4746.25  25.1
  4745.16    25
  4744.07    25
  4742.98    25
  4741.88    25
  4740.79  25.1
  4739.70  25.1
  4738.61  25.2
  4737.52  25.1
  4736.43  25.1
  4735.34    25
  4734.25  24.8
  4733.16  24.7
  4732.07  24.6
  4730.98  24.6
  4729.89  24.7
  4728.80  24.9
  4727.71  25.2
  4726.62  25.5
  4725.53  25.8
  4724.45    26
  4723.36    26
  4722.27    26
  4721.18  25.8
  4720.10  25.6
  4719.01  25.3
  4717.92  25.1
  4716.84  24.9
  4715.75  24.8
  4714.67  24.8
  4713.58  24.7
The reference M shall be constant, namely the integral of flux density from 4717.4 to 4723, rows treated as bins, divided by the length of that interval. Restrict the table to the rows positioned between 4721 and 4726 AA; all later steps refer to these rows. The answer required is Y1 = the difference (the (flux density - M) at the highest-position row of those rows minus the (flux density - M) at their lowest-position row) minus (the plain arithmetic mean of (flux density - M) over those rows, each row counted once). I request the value -0.4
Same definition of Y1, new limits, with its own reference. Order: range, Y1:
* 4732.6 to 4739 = 1.1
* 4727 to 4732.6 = 0.2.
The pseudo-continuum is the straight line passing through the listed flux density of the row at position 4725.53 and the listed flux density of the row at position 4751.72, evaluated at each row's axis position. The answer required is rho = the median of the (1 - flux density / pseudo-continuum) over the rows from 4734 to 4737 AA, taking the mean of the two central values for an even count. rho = 0.030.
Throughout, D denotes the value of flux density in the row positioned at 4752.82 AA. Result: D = 25.6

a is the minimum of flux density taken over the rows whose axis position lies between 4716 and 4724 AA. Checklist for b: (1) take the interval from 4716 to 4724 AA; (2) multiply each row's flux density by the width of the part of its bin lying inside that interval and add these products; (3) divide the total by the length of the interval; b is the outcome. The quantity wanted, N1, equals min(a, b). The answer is 24.9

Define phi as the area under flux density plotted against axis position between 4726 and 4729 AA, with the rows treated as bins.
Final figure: 75.6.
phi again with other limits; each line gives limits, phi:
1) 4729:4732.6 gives 88.7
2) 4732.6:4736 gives 84.5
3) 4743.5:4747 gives 87.7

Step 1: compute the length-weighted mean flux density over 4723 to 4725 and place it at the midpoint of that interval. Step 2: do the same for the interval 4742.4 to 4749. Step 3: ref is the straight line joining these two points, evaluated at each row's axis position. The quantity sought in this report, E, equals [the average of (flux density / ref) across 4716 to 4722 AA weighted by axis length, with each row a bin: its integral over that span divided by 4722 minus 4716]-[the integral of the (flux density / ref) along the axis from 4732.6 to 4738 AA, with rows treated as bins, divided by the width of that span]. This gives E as -0.011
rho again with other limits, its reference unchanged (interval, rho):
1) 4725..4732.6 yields 0.034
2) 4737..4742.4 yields 0.025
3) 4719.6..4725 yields -0.007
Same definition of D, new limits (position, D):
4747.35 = 25.3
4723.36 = 26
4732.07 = 24.6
